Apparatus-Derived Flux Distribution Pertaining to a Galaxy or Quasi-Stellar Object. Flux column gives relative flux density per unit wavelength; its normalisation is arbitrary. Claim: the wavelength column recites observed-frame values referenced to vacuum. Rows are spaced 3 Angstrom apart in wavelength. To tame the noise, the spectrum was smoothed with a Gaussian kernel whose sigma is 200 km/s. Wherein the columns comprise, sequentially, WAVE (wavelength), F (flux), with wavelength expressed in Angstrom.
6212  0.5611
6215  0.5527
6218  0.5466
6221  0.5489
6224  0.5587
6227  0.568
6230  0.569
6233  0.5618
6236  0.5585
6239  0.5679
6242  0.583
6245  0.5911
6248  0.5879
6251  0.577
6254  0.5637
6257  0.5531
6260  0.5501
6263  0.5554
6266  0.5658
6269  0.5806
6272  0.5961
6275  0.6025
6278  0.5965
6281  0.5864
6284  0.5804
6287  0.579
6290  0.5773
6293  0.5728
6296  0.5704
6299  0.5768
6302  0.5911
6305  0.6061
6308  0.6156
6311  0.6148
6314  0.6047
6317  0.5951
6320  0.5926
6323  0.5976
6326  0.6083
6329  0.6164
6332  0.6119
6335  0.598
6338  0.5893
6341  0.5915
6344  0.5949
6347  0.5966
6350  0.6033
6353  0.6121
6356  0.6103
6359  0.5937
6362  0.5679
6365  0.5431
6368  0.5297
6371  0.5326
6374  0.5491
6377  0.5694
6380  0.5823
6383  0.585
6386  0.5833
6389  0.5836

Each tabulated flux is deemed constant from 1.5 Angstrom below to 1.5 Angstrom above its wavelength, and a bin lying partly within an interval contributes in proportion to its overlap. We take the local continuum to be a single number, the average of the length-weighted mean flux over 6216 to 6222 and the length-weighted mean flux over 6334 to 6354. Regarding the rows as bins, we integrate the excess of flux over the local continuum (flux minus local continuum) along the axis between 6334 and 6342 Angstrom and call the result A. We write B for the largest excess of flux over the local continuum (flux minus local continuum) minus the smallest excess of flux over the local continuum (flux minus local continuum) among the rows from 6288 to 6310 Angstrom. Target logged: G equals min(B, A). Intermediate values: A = 0.16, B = 0.045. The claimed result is 0.045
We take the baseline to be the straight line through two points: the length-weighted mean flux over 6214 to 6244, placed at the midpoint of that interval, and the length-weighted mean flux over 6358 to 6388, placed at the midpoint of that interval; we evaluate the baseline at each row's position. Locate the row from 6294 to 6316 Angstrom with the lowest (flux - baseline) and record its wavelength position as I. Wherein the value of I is 6296 Angstrom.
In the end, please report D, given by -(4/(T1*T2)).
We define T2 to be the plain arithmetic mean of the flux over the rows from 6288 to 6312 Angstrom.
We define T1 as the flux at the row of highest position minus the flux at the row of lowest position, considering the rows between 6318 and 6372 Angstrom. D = 113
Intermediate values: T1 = -0.06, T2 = 0.591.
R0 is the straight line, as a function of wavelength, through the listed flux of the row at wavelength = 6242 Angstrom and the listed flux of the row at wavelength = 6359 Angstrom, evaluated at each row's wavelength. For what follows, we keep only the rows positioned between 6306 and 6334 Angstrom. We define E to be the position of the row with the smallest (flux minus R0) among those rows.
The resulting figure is 6320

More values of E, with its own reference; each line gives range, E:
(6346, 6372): 6368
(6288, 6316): 6296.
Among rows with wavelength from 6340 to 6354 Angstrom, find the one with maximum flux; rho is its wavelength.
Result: 6353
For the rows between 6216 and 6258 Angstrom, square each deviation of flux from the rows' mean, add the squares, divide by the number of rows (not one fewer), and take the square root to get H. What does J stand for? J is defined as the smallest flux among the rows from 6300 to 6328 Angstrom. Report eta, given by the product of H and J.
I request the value 0.0079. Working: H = 0.013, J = 0.5911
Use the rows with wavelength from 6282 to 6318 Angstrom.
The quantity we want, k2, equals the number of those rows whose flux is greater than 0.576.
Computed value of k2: 10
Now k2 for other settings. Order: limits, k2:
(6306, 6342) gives 12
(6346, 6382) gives 6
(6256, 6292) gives 8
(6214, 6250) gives 3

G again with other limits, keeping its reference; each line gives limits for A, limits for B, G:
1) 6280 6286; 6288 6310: 0.045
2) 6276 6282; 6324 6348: 0.027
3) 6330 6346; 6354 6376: 0.081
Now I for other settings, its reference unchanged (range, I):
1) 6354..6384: 6368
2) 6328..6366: 6365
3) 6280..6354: 6296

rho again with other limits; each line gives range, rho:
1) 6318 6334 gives 6329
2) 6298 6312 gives 6308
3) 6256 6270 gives 6269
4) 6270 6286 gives 6275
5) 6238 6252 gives 6245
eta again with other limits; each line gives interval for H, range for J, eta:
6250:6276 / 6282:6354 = 0.0101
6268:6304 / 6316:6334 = 0.0058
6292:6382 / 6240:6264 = 0.0131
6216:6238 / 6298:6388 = 0.0042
